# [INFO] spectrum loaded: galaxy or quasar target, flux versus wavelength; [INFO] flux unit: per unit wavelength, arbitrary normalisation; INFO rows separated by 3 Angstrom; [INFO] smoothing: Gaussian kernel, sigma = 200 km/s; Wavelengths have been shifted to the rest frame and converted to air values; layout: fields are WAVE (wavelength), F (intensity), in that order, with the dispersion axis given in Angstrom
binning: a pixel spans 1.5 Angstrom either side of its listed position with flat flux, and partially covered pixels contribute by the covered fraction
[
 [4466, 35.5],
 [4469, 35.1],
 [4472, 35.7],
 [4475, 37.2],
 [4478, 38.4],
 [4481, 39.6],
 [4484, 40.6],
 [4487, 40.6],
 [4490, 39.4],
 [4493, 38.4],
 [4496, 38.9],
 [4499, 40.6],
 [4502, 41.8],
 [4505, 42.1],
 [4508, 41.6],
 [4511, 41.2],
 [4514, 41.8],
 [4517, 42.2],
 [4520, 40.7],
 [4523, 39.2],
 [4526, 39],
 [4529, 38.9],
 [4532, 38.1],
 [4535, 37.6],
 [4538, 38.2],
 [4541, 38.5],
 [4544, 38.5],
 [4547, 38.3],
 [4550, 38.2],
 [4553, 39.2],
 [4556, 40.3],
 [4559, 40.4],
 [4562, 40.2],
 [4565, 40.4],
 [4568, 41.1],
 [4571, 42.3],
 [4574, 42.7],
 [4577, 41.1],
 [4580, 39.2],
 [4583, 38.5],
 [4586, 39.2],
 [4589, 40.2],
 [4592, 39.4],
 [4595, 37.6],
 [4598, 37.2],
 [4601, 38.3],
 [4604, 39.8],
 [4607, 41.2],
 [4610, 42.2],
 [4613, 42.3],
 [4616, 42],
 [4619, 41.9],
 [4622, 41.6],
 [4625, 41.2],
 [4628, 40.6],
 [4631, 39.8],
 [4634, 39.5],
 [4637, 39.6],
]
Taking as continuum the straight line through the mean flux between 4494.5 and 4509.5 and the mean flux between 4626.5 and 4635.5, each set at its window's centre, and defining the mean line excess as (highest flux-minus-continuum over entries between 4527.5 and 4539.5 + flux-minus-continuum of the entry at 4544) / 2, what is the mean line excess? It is -2.0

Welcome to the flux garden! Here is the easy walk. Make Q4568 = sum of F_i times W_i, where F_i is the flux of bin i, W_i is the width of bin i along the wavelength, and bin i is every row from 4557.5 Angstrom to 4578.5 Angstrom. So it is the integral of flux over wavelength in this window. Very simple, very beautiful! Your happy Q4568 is 865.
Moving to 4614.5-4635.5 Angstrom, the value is 860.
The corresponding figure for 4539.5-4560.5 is 820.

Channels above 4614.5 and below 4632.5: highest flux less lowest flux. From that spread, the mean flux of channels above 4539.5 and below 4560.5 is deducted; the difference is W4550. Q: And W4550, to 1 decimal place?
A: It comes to -36.9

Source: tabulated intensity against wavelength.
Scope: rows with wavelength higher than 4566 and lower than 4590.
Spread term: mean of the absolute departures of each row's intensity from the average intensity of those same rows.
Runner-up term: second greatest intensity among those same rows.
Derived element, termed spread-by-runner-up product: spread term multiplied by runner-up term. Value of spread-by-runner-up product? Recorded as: 53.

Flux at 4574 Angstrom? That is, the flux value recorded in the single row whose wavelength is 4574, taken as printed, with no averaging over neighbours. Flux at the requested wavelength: 42.7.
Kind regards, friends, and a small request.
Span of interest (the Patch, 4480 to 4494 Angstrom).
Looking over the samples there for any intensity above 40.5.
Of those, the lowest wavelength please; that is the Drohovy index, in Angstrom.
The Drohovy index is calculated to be 4484 Angstrom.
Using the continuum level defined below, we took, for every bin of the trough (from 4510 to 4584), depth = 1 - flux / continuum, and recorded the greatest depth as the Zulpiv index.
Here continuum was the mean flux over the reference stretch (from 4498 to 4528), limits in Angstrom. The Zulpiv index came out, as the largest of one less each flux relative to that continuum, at 0.083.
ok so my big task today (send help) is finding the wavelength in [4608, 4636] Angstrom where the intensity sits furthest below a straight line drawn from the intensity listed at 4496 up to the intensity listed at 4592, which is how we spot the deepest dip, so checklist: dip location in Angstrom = 4634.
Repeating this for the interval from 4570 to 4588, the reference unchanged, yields 4583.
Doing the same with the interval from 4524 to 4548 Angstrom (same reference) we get 4535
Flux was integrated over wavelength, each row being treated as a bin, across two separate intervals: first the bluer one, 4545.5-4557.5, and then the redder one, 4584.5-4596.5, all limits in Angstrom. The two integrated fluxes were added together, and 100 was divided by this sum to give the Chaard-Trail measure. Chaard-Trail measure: 0.107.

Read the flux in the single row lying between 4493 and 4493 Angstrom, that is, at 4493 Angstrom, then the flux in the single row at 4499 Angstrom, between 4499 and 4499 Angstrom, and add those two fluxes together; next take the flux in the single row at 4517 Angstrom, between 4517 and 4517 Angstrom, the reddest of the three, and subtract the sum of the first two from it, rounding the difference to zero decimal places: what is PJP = -37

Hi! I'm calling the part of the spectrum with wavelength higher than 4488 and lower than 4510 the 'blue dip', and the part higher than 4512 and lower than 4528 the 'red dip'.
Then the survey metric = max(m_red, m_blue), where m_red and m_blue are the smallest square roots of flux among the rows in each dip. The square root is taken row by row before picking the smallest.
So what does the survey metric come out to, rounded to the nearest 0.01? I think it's 6.24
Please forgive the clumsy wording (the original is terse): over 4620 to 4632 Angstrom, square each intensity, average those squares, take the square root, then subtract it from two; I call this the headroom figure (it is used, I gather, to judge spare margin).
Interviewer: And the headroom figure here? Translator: -38.8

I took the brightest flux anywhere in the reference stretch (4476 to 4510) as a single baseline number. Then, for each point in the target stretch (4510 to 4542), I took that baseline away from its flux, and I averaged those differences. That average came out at -2.5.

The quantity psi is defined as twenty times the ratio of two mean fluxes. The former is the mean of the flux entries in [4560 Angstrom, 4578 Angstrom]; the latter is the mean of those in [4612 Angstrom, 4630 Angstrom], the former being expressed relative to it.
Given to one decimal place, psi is 19.9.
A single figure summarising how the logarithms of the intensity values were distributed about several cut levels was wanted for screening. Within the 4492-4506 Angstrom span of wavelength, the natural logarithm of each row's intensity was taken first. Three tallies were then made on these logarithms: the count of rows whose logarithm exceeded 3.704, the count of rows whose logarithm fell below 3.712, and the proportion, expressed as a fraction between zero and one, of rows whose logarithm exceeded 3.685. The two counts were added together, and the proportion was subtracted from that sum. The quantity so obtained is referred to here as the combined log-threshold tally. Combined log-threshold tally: 4.4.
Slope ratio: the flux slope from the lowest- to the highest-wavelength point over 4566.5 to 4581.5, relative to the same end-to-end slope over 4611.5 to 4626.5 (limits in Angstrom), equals 1.7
